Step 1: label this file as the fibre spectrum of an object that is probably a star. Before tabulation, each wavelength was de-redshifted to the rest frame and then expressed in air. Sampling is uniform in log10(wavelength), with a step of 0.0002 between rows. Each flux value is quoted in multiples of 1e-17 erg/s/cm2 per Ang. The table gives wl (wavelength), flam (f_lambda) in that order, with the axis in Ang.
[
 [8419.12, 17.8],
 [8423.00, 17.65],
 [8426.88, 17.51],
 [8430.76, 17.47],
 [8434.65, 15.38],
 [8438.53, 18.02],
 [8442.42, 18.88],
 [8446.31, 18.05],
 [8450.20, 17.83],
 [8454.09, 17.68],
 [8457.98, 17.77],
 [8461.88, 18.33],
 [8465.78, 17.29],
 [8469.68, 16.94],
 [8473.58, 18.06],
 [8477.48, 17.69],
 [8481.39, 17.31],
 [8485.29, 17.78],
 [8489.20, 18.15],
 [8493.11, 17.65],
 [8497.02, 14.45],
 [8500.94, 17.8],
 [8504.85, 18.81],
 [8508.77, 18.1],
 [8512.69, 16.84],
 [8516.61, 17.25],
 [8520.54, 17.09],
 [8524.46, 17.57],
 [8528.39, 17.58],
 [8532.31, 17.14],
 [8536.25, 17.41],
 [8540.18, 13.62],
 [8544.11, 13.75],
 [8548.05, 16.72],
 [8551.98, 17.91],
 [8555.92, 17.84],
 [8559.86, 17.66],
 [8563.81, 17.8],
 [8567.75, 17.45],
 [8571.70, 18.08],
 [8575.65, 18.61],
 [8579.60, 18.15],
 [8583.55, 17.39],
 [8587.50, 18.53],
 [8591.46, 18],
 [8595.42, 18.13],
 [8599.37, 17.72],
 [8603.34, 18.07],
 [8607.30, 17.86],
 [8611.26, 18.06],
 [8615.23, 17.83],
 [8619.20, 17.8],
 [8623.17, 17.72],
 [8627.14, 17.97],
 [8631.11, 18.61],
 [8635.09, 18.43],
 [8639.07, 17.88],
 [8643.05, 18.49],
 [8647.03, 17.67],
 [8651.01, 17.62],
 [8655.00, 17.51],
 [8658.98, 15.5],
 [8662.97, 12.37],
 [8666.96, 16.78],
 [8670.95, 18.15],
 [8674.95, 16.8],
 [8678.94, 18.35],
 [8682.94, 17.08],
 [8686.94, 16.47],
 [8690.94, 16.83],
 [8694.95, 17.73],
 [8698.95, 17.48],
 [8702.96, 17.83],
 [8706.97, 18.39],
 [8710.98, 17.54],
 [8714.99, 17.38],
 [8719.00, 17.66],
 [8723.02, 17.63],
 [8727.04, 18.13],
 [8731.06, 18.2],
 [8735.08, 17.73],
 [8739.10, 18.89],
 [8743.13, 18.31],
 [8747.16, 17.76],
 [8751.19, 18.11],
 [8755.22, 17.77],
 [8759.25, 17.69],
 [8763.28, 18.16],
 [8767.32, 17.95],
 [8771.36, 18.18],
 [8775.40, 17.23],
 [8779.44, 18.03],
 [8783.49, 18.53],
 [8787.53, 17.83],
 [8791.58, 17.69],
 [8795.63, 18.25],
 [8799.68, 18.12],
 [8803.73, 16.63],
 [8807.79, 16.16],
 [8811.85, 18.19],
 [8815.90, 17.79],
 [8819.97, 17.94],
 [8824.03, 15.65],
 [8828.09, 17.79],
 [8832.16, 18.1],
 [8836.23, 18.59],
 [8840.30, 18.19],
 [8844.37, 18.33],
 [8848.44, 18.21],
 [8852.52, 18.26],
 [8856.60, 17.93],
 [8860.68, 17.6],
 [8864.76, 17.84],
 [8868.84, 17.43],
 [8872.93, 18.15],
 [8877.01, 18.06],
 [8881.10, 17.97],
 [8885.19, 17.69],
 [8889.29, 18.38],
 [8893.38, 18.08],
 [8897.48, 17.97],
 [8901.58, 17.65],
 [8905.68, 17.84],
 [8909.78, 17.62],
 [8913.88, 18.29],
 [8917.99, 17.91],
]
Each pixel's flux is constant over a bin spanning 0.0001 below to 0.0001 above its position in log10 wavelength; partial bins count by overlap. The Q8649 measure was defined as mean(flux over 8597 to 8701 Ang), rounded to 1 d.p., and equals 17.4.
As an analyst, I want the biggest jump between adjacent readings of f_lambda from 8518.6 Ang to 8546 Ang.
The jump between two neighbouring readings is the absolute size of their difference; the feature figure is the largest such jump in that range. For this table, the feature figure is 3.8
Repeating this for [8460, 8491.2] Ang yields 1.1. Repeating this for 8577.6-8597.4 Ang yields 1.1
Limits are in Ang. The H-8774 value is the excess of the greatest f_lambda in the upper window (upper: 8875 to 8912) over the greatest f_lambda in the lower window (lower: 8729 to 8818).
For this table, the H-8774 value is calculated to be -0.5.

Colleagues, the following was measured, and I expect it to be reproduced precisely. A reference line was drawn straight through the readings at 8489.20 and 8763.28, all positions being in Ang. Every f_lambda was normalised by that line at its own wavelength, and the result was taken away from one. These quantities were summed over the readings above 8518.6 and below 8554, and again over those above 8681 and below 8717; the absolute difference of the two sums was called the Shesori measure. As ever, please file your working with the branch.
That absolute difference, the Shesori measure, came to 0.43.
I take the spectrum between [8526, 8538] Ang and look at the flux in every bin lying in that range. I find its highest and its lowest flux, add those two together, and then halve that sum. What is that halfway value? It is 17.4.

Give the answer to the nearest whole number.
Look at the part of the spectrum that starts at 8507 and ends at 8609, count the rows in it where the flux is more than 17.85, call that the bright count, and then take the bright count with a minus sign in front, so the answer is -10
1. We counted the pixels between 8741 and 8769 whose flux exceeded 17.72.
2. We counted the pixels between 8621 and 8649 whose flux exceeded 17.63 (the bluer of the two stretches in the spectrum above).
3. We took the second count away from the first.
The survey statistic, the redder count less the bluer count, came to -1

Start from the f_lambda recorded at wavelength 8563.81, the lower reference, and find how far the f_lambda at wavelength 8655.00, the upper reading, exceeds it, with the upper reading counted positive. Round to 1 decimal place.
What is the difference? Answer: -0.3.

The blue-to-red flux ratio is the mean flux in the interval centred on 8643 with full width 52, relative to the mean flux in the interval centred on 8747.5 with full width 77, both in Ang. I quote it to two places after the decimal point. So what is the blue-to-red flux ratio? 0.96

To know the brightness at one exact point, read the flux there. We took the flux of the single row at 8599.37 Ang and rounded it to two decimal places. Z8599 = 17.72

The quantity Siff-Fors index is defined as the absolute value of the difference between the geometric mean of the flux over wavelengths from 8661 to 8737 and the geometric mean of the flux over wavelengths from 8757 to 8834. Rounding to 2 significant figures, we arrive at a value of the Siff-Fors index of 0.43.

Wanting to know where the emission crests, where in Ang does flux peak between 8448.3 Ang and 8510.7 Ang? 8504.85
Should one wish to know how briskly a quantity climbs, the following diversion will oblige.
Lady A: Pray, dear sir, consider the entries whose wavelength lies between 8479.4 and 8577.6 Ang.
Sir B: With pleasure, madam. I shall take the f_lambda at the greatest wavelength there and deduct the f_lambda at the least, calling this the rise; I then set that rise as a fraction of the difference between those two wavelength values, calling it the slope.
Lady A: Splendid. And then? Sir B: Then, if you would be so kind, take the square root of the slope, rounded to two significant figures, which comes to 0.12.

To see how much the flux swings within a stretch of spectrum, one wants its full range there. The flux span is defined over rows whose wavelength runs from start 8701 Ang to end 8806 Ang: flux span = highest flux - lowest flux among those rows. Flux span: 2.3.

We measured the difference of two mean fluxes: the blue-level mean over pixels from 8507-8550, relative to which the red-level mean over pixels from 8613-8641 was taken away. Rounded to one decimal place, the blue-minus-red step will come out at -1.4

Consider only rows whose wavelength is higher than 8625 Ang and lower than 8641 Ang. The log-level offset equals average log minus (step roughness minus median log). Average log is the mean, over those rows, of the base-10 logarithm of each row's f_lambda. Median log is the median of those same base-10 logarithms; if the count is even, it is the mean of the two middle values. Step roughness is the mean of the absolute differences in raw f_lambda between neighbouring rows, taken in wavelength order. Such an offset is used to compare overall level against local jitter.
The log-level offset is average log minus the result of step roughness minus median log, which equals 2.1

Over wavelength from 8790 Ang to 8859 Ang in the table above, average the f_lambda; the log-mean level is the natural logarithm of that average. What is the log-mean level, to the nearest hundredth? 2.88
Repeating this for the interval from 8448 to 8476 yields 2.87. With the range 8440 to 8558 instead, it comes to 2.85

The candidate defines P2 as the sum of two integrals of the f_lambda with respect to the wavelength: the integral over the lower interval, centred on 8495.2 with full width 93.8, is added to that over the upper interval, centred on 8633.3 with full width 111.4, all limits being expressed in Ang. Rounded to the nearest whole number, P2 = 3580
